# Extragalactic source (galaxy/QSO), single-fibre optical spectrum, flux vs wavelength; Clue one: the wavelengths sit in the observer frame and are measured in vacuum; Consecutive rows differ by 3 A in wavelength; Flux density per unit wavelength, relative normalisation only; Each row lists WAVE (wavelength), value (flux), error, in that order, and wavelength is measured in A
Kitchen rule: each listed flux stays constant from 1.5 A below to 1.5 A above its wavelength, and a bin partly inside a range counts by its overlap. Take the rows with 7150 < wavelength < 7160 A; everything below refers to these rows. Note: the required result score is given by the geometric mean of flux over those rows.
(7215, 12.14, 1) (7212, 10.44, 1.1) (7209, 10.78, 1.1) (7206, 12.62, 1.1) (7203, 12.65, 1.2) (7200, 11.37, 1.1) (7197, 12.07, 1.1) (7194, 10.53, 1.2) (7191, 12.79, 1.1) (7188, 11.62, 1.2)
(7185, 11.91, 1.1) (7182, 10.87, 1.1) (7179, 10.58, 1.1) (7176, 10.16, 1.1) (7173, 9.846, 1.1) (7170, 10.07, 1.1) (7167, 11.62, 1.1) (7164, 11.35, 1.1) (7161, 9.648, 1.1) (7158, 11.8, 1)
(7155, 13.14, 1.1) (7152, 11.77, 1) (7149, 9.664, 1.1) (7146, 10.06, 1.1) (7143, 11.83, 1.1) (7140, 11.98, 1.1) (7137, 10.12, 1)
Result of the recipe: 12.2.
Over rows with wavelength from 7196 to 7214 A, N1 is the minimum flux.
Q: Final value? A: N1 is 10.44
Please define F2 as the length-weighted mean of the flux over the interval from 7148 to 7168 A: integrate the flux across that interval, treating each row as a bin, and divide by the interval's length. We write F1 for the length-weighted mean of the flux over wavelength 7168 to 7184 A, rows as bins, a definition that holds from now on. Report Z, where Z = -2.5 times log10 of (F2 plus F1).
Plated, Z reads -3.34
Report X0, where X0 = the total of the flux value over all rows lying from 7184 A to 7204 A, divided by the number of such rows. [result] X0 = 11.8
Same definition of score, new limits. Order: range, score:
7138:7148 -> 11.3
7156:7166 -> 10.9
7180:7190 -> 11.5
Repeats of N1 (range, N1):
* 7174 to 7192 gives 10.16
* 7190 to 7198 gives 10.53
